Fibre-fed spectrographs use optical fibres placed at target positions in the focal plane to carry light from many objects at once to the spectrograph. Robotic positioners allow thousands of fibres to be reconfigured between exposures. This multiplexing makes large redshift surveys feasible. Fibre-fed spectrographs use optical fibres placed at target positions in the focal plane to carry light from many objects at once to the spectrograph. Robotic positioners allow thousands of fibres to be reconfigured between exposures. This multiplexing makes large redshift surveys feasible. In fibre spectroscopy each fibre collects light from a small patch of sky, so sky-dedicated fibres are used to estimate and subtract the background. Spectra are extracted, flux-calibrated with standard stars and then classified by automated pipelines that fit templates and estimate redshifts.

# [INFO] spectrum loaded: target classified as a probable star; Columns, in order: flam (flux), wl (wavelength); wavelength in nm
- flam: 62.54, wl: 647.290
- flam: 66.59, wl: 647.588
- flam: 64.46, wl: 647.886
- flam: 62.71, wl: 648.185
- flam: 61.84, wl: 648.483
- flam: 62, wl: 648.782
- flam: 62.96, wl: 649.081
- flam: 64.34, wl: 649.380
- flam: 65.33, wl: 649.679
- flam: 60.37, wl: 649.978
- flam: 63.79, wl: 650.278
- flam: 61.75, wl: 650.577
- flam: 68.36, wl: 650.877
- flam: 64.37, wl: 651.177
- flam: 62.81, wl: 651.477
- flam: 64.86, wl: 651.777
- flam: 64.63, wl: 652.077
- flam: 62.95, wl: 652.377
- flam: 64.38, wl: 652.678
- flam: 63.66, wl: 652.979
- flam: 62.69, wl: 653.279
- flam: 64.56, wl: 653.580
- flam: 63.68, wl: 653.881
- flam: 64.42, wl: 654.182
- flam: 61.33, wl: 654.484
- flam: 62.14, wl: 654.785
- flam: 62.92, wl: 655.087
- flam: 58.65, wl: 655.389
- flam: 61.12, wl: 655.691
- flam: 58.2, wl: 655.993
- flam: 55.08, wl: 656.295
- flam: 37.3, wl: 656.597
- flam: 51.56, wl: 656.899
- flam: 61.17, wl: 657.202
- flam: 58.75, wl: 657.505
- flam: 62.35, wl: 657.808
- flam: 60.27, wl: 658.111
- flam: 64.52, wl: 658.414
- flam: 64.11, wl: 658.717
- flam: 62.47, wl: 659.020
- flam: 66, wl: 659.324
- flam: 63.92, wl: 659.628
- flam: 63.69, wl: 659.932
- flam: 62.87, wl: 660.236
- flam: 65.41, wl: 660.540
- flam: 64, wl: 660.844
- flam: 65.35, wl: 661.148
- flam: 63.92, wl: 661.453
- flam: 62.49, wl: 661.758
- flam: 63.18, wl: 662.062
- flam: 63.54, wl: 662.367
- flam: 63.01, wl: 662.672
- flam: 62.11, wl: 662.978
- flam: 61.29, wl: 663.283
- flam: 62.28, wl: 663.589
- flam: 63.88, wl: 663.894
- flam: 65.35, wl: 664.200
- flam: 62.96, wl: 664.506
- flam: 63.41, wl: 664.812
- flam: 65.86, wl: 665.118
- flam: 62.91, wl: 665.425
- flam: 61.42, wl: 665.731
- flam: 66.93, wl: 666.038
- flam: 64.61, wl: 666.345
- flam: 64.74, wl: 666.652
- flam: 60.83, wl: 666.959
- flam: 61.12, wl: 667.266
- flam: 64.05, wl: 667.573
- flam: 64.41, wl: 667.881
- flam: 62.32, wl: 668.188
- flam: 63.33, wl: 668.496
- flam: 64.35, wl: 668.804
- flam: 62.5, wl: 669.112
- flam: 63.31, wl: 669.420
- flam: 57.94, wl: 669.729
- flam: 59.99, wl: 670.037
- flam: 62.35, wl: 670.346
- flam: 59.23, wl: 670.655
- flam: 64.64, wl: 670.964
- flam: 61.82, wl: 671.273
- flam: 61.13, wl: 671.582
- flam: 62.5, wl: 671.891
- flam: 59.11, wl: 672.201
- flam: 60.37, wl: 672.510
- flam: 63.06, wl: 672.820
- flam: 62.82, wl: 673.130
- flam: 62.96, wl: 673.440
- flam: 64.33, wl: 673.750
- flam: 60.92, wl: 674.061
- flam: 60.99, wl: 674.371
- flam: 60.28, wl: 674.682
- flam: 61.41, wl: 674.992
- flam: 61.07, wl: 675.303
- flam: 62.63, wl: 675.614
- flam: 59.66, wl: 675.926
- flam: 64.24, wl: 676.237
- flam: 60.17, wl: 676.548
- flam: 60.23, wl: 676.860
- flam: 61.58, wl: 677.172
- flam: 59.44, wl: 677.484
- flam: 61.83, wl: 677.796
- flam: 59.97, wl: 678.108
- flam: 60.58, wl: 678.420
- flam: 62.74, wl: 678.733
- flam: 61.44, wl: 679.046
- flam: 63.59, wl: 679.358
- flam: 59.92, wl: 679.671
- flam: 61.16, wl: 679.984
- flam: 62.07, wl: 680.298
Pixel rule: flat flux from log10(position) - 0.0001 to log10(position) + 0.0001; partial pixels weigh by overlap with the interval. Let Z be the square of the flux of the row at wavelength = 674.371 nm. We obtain 3720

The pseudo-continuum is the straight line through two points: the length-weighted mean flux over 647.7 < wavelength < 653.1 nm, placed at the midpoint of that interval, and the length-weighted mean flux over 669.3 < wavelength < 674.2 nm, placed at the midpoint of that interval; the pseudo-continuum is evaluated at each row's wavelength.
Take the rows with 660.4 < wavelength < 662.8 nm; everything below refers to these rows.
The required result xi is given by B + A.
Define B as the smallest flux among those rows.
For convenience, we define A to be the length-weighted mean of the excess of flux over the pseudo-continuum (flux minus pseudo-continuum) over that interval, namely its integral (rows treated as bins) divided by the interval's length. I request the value 64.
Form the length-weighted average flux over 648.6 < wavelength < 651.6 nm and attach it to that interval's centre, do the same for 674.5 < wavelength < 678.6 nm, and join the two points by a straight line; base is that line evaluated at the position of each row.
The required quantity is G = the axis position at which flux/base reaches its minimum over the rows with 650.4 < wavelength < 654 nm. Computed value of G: 650.577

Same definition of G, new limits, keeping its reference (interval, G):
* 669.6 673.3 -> 669.729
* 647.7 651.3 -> 649.978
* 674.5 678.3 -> 677.484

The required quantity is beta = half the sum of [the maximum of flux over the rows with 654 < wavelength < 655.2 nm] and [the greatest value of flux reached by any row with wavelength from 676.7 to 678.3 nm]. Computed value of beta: 63.1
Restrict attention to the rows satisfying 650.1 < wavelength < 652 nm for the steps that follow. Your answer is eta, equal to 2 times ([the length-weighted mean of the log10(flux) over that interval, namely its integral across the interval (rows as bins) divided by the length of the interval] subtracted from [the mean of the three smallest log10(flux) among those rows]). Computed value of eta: -0.019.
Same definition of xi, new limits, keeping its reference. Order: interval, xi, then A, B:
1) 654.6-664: 36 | -1.6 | 37.3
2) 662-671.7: 59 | 0.7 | 57.94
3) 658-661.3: 61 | 1.1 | 60.27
